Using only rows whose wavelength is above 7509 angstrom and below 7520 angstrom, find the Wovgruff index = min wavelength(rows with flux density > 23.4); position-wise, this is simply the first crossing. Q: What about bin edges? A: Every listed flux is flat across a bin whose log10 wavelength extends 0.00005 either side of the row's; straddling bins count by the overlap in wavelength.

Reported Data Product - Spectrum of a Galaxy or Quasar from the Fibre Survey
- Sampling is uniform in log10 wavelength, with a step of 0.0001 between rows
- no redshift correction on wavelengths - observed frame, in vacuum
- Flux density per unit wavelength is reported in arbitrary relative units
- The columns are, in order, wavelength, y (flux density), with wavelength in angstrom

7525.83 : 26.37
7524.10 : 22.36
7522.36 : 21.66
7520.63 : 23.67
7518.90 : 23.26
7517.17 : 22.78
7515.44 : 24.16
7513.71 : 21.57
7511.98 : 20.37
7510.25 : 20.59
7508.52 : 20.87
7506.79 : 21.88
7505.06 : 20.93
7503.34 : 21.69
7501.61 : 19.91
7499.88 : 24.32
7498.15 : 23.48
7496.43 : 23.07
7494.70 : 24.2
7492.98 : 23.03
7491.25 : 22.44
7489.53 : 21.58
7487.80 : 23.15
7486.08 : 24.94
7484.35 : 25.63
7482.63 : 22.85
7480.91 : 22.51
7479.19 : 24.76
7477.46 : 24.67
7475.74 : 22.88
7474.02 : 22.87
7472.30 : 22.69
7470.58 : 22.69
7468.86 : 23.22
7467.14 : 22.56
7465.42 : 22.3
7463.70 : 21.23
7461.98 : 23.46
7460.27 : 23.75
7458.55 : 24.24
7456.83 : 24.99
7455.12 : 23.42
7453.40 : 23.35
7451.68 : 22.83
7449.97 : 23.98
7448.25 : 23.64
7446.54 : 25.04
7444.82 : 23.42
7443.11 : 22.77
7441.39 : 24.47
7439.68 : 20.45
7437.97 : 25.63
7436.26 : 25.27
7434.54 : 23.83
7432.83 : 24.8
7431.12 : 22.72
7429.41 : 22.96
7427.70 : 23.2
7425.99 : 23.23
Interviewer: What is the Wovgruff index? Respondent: 7515.44 angstrom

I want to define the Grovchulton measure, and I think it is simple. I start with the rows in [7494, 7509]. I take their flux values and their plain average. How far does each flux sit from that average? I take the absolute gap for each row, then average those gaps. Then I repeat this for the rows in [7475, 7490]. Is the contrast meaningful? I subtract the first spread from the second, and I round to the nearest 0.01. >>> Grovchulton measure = -0.15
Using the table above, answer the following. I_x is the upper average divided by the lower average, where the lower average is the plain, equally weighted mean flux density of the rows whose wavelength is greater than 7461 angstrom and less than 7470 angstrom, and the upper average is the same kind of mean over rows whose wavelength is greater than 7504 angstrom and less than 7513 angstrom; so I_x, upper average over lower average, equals 0.928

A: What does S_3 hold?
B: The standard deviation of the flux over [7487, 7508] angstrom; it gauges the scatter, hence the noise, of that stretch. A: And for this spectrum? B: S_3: 1.3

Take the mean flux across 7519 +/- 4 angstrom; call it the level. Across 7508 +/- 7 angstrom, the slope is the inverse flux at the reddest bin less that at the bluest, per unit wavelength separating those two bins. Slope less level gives -23.1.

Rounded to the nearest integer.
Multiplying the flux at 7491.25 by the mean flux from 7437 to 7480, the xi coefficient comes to 525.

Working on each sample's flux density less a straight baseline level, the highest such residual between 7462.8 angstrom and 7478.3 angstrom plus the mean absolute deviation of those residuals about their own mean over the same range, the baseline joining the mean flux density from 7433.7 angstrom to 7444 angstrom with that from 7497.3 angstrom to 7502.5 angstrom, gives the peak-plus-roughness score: 2.3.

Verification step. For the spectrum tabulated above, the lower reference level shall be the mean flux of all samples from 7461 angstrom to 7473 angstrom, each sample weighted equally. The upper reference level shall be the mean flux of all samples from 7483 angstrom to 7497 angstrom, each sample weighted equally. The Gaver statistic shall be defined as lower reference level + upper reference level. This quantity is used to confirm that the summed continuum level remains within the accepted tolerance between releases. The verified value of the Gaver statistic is 46.1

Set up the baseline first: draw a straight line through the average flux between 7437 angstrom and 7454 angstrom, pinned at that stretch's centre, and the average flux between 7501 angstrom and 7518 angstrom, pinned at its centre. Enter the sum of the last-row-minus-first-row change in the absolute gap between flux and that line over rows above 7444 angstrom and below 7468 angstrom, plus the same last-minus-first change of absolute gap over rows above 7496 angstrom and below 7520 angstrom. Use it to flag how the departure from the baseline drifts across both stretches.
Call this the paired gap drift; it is 1.05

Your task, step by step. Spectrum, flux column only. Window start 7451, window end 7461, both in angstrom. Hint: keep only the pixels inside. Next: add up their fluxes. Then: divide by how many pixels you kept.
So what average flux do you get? 23.8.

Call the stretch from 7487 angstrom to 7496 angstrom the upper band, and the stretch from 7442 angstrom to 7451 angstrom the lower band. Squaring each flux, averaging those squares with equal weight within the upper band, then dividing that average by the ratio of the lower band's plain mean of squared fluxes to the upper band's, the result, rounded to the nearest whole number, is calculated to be 486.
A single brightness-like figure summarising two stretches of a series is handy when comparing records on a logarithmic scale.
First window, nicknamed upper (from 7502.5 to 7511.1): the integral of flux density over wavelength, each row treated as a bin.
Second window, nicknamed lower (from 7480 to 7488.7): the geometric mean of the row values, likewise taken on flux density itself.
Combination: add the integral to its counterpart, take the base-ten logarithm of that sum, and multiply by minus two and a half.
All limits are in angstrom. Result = -5.79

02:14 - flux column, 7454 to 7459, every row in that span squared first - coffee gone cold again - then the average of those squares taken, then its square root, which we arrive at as 24.2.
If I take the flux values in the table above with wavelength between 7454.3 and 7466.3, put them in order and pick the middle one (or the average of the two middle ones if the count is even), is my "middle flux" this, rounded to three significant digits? 23.5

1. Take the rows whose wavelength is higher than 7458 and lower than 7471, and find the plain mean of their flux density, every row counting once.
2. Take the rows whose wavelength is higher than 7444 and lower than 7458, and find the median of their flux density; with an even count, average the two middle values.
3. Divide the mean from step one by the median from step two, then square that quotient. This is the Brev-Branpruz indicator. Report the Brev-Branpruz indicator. 0.95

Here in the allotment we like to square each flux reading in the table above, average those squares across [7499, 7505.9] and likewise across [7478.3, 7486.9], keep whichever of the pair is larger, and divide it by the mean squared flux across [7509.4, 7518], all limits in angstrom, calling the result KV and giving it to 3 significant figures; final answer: 1.21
